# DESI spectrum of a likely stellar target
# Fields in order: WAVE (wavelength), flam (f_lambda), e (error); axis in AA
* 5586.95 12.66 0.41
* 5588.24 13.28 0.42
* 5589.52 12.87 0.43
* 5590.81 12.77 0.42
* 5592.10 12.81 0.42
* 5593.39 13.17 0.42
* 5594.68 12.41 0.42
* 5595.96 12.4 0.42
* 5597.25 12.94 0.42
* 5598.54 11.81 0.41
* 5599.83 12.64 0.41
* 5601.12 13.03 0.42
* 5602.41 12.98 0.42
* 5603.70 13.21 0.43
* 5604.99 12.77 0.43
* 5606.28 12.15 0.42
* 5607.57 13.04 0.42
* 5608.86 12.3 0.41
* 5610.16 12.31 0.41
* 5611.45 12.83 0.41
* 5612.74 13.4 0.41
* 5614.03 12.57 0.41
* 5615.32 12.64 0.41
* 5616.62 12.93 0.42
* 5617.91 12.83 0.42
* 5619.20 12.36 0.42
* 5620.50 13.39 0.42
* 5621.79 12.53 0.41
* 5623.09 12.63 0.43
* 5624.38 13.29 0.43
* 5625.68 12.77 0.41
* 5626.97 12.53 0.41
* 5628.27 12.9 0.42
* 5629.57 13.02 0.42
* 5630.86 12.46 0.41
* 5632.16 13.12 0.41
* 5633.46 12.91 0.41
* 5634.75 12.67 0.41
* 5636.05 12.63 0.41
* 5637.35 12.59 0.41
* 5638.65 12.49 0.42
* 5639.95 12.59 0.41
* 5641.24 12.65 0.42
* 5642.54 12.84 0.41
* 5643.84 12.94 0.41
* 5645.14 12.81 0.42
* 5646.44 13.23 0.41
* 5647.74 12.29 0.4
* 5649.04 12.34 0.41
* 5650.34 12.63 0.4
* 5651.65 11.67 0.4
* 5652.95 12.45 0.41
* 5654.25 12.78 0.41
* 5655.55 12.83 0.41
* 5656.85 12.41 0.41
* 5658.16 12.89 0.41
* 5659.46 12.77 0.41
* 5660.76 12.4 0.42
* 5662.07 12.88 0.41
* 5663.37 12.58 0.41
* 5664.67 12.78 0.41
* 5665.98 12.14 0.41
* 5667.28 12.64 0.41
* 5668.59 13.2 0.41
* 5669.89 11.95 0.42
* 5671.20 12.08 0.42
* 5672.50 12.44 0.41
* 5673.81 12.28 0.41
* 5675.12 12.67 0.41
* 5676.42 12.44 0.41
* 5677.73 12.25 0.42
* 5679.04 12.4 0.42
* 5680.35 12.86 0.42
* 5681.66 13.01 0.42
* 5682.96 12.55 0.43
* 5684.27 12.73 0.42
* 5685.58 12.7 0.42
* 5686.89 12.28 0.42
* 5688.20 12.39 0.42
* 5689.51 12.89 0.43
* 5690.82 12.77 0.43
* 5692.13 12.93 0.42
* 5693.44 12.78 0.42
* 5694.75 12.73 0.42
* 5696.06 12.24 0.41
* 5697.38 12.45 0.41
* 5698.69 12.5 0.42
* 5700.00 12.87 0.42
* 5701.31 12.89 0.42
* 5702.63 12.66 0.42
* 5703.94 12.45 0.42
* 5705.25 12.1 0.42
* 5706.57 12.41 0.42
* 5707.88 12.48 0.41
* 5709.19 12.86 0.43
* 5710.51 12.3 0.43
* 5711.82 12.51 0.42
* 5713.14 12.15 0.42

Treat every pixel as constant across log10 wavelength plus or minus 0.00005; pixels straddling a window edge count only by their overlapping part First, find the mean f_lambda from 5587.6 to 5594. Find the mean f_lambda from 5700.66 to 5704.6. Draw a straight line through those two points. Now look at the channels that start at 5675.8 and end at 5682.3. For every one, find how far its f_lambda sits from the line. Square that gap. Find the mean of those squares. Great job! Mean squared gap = 0.11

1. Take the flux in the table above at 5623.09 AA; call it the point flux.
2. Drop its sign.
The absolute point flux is 12.63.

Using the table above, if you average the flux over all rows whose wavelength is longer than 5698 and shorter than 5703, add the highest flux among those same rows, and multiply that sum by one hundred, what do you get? 2562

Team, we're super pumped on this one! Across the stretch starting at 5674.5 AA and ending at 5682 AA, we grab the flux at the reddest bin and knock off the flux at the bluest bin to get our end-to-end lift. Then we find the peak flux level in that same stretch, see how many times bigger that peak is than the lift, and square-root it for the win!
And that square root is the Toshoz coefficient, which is 6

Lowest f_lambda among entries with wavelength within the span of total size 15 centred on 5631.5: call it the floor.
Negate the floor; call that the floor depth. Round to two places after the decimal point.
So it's -12.46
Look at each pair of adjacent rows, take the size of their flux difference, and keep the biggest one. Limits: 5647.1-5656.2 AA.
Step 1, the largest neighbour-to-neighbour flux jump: 1.0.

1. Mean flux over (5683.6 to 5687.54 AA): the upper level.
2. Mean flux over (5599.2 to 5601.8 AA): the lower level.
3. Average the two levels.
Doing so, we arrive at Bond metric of 12.7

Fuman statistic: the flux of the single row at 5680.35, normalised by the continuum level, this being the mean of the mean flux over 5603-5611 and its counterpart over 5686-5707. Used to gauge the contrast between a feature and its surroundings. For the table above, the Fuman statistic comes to 1.02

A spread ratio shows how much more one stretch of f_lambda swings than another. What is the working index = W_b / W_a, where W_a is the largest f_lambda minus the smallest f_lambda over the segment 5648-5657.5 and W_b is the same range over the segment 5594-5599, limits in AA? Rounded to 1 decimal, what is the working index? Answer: 1.0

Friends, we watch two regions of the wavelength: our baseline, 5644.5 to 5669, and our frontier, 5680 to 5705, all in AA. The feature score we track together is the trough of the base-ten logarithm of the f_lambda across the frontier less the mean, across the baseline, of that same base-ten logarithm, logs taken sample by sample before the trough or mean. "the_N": -0.013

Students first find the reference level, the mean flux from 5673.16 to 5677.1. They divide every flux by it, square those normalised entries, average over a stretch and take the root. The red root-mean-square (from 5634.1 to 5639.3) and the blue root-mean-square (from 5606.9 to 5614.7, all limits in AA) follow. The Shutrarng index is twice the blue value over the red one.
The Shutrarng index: 2.02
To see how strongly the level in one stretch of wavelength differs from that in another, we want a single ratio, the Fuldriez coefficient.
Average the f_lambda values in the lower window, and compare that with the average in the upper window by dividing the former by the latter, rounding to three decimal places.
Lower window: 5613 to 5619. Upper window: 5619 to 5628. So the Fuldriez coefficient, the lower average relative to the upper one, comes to 0.997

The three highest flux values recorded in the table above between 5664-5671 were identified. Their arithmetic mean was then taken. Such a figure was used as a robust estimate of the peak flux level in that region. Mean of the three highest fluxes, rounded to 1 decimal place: 12.9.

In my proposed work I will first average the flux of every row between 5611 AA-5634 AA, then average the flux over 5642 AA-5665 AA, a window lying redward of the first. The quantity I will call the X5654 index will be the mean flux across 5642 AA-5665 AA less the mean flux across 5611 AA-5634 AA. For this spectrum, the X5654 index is -0.20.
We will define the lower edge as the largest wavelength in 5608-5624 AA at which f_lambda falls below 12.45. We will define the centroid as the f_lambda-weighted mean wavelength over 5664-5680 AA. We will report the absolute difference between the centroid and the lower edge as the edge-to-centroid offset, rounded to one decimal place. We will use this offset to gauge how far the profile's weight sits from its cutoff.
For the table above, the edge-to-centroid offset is 52.6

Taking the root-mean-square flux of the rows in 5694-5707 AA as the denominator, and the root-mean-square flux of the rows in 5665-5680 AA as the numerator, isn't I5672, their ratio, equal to 0.99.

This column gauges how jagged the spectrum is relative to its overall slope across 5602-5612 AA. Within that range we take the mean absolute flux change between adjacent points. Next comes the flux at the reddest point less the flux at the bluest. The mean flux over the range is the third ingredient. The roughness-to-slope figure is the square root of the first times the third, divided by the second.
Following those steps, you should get -17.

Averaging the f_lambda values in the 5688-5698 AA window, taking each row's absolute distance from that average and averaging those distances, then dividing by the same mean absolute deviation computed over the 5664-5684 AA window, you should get 0.76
